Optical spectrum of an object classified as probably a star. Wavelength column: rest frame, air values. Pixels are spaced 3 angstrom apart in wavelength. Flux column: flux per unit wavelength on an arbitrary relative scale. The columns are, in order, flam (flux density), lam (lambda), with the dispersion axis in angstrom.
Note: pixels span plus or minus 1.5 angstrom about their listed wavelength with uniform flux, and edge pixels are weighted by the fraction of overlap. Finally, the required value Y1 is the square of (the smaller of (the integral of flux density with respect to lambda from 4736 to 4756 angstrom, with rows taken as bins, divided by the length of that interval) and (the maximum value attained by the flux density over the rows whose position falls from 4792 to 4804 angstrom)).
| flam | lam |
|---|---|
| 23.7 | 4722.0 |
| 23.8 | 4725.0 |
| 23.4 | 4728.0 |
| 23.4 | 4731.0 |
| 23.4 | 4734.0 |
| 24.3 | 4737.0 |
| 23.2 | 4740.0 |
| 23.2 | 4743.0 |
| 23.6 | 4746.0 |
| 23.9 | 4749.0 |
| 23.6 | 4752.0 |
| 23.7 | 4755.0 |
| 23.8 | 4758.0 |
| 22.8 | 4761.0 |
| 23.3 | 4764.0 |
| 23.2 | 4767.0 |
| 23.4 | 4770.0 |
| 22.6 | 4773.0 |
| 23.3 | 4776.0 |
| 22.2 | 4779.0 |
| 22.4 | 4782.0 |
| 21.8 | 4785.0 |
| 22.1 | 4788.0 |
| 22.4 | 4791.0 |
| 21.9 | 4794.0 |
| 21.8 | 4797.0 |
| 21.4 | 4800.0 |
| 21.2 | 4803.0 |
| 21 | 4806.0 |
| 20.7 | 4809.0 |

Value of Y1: 480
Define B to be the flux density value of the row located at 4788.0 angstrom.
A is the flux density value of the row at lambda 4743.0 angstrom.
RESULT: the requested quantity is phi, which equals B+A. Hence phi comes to 45.3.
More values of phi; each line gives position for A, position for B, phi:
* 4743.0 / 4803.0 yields 44.4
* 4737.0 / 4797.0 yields 46.1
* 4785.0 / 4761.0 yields 44.6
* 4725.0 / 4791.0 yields 46.2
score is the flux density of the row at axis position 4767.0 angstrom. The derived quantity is 23.2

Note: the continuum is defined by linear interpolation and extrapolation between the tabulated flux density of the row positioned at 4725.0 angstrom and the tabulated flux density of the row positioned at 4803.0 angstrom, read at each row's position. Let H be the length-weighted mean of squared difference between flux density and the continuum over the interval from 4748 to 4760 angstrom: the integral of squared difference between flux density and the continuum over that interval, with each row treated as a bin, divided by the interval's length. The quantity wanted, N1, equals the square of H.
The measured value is 0.64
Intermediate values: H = 0.80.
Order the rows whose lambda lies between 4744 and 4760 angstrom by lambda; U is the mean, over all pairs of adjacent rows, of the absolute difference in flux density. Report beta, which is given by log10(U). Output -0.70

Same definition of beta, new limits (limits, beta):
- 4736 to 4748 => -0.30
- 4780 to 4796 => -0.37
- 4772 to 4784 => -0.18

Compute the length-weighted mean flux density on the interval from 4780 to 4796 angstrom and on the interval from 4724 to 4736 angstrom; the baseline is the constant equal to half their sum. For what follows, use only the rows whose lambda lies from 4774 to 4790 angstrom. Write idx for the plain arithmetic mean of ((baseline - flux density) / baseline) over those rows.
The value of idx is 0.020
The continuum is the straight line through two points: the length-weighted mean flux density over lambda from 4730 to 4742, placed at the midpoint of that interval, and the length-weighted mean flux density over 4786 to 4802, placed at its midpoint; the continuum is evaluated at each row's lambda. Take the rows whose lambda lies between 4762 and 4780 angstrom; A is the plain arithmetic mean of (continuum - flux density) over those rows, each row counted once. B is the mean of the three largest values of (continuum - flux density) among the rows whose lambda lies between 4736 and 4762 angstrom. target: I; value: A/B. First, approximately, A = -0.46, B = 0.15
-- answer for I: -3.0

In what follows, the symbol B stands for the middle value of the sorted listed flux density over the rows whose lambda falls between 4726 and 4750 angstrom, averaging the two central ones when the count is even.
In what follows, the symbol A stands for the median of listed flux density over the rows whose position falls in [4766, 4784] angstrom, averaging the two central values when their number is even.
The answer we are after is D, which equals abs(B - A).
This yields 0.5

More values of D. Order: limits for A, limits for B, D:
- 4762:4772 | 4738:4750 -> 0.1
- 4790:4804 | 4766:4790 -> 0.7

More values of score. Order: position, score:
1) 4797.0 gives 21.8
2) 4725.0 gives 23.8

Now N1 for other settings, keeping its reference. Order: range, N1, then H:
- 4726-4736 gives 0.01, 0.08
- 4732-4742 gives 0.06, 0.25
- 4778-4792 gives 0.04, 0.21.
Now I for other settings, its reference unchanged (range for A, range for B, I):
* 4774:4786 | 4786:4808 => -0.3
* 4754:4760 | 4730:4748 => -3.0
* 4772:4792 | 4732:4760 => -0.8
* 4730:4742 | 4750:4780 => 0.3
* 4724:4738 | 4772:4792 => 0.3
